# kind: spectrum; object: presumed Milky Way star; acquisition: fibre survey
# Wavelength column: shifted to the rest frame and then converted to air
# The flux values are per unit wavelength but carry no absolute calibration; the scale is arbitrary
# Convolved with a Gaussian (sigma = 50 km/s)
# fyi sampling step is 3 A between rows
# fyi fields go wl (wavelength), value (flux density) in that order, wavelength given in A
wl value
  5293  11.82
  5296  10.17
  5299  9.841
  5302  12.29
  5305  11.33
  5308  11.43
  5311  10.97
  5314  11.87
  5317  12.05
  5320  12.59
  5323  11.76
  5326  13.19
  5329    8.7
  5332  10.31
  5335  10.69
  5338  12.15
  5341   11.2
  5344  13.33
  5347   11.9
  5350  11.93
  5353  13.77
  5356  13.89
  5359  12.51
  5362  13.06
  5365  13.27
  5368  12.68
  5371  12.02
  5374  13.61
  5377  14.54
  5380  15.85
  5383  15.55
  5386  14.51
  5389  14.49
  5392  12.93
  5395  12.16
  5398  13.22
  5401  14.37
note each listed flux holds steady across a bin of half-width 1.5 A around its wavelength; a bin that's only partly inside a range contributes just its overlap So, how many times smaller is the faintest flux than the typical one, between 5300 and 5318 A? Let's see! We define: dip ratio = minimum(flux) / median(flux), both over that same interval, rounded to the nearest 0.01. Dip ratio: 0.94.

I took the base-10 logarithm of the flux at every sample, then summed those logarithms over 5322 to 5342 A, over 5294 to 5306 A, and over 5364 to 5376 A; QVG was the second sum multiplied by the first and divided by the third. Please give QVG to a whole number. 7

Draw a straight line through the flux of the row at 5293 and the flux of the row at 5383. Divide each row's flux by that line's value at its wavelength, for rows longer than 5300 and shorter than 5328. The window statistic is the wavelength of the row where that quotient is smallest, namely 5311 A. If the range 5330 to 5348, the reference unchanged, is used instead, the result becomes 5332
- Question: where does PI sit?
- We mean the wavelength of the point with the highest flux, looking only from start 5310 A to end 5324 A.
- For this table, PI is 5320 A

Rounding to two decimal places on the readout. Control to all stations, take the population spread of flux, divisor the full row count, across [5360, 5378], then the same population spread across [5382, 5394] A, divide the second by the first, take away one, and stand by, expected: 0.20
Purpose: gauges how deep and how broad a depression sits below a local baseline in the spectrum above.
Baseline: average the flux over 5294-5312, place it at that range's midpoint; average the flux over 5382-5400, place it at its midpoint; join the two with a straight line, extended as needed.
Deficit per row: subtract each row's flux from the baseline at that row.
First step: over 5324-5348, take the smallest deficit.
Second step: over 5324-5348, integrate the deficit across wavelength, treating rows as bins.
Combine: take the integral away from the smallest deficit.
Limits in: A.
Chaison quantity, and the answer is -17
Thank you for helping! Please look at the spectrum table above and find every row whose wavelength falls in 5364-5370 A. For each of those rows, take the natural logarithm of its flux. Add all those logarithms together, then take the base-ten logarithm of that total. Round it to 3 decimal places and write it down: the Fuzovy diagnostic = 0.710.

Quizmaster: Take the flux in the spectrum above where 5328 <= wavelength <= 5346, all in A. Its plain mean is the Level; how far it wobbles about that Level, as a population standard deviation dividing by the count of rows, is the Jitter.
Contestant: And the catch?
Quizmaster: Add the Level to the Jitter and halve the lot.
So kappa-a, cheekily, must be 6.3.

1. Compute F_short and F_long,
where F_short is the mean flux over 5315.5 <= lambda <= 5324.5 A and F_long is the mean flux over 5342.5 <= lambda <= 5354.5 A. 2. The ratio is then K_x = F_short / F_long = 0.95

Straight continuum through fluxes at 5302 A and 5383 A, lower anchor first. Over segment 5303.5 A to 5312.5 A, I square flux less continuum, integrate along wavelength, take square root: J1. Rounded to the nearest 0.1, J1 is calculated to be 4.0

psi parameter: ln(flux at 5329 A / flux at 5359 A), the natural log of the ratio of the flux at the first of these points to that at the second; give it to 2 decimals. -0.36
